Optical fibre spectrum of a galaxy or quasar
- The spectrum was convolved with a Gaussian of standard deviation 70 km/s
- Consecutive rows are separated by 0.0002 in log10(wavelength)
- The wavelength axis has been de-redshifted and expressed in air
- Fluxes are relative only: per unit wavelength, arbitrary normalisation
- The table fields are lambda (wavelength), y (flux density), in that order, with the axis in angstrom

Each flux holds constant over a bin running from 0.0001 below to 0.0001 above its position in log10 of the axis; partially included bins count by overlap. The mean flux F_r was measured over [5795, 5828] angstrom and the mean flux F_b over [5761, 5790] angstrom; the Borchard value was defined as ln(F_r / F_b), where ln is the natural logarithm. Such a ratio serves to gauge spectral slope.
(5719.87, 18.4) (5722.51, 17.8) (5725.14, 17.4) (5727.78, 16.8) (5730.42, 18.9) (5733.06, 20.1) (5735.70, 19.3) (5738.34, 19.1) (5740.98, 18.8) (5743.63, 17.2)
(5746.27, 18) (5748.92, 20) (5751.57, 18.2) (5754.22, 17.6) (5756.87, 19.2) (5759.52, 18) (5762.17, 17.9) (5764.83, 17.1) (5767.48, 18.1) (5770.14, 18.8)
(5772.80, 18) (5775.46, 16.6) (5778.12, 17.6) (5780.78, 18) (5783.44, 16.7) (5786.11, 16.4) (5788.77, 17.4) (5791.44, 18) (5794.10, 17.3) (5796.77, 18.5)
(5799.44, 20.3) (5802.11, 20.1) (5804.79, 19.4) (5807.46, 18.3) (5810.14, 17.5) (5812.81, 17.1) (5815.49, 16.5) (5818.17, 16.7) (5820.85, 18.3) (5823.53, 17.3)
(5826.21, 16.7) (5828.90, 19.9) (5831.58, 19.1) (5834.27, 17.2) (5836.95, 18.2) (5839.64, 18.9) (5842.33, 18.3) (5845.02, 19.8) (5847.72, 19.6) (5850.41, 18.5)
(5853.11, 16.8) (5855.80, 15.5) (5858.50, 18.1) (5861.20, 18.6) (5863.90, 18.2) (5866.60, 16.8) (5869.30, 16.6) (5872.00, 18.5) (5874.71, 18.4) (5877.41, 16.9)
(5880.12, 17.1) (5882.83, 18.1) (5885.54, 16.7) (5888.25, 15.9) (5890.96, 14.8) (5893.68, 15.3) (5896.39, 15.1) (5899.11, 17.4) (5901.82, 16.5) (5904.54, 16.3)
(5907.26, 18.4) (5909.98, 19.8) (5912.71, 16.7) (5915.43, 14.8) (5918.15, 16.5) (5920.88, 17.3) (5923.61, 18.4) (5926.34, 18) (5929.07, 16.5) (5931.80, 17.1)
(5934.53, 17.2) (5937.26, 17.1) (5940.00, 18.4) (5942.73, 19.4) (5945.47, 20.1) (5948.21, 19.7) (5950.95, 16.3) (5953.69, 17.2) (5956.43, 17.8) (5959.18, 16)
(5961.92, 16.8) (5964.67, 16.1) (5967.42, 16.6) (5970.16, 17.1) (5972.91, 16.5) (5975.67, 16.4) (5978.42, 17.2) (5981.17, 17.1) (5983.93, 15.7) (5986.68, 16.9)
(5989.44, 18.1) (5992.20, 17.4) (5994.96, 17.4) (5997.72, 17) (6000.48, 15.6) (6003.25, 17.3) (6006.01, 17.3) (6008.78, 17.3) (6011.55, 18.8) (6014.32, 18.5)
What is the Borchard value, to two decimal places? 0.03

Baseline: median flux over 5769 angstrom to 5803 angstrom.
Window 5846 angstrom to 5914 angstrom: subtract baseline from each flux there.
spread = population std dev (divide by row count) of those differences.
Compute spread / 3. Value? 0.44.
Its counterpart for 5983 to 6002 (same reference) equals 0.28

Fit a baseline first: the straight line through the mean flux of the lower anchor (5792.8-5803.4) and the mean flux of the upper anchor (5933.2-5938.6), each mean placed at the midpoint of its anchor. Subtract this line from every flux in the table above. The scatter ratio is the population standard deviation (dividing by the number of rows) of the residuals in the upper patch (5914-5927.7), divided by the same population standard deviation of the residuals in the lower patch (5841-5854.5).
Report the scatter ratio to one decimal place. 1.3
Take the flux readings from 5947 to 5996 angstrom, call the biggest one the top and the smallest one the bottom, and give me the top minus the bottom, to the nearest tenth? 4.0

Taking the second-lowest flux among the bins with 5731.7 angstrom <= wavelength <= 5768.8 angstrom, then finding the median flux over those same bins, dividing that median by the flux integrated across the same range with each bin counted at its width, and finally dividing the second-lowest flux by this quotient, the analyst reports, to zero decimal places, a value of 649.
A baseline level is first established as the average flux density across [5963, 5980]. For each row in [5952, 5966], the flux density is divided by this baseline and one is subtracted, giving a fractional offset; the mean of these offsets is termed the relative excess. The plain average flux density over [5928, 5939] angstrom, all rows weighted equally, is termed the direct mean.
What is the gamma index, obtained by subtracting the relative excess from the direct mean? 17.0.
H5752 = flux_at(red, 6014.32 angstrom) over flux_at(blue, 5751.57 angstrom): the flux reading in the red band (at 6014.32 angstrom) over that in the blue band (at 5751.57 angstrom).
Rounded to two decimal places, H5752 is 1.02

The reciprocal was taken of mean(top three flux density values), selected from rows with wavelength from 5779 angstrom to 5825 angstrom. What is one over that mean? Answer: 0.0502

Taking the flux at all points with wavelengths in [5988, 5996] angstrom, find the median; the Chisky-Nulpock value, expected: 17.4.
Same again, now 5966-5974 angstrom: 16.6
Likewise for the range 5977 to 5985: 17.1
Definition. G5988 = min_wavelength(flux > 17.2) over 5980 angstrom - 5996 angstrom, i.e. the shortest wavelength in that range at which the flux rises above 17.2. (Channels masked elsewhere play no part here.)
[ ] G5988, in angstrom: 5989.44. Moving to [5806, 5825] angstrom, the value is 5807.46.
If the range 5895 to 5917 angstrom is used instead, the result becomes 5899.11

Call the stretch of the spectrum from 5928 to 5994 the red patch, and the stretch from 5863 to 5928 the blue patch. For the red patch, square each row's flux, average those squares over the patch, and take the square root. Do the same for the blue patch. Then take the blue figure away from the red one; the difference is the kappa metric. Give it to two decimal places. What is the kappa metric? 0.25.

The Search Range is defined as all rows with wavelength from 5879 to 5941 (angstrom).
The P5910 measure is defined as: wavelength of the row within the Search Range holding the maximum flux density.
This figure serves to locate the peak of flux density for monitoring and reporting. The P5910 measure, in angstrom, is 5909.98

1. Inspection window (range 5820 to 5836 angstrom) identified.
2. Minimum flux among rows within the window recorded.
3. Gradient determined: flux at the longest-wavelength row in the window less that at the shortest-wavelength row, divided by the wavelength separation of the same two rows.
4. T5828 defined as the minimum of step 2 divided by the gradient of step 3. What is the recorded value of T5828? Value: -204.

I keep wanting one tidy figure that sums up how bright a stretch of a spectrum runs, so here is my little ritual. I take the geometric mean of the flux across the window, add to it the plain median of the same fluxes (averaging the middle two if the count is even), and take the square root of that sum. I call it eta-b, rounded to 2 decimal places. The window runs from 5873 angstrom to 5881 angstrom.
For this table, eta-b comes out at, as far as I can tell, 5.88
